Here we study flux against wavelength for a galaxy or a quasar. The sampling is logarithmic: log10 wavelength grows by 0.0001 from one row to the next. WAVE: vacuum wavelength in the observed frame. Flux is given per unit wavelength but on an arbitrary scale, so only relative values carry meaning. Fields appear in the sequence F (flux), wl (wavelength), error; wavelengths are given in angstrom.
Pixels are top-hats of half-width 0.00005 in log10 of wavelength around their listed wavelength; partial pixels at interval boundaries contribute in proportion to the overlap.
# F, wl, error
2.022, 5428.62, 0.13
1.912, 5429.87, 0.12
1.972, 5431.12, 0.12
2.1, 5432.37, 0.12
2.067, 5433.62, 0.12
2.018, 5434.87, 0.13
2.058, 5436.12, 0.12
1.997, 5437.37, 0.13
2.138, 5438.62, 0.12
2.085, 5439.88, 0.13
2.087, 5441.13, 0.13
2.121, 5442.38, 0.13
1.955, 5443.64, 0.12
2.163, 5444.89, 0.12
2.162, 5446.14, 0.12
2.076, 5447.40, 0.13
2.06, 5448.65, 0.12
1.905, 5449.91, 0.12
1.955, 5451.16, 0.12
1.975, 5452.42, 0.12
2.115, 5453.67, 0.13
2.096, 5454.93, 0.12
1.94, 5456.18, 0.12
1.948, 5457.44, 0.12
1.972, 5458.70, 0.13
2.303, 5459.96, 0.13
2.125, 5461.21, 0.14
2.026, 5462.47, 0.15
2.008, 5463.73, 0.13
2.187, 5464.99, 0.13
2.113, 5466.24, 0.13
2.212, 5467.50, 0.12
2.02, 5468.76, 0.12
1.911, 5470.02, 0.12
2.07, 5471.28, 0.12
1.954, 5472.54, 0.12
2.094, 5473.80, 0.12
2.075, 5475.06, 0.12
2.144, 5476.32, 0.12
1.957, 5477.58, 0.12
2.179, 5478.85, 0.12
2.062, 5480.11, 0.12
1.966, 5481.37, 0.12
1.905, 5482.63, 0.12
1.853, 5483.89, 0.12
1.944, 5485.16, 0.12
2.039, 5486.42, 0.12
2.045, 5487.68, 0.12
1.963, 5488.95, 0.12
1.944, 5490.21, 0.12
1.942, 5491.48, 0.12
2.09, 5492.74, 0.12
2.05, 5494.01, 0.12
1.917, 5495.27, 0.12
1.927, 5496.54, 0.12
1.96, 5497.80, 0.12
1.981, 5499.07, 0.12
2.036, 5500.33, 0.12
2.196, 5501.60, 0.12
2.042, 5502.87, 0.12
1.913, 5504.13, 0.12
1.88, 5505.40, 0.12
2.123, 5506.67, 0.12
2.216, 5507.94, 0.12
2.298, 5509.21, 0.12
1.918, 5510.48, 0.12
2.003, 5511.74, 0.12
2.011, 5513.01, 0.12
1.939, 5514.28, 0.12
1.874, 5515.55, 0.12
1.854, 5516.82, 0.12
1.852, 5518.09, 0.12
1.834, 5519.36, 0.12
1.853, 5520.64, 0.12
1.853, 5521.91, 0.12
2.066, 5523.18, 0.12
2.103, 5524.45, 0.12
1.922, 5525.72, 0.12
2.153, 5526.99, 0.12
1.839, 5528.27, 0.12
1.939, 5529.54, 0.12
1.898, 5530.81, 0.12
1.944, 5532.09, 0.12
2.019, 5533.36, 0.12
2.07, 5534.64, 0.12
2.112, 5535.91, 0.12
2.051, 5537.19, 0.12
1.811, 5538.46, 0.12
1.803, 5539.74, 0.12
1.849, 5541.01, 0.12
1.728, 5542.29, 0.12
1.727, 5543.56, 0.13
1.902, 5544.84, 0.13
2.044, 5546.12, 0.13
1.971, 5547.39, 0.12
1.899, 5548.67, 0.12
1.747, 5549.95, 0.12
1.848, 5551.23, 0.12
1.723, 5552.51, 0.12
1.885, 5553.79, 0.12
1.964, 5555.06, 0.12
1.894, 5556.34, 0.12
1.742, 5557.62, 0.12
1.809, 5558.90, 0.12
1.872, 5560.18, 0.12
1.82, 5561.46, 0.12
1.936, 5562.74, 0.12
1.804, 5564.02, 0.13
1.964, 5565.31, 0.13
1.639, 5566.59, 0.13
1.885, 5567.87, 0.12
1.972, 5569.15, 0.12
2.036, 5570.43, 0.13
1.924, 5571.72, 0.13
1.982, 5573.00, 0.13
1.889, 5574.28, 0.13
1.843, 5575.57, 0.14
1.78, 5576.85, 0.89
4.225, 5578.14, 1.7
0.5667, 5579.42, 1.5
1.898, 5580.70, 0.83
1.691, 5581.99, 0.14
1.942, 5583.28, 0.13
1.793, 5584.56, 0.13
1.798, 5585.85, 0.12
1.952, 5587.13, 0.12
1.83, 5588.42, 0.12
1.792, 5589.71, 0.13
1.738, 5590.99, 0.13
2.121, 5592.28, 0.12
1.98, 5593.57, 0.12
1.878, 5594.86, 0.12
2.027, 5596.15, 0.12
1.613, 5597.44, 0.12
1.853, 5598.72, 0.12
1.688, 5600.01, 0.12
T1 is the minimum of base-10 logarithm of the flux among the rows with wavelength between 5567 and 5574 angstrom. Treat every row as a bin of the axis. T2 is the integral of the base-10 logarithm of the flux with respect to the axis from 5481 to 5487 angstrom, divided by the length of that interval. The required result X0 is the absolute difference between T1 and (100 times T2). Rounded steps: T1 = 0.275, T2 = 0.288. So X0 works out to 28.5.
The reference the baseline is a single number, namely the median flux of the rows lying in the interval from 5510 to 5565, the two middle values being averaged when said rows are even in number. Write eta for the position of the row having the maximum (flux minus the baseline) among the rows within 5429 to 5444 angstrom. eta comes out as 5438.62 angstrom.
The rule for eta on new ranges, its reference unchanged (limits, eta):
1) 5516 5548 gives 5526.99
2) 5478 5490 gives 5478.85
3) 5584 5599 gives 5592.28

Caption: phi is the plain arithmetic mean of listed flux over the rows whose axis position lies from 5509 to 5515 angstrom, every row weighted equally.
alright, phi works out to 2.03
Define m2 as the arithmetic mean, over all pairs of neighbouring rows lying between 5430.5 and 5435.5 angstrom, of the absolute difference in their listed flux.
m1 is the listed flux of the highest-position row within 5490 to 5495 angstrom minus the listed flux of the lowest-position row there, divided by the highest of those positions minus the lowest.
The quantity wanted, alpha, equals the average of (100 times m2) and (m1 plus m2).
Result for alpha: 3.5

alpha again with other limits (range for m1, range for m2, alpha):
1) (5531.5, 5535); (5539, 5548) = 4.7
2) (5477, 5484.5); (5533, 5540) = 4.1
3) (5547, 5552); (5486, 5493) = 2.6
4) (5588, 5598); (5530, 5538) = 2.8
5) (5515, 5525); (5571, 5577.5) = 3.3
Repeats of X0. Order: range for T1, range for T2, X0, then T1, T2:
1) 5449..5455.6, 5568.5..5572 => 29.4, 0.280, 0.297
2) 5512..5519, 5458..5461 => 32.5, 0.268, 0.328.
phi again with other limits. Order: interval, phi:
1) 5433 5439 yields 2.06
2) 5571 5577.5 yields 1.88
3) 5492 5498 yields 1.99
